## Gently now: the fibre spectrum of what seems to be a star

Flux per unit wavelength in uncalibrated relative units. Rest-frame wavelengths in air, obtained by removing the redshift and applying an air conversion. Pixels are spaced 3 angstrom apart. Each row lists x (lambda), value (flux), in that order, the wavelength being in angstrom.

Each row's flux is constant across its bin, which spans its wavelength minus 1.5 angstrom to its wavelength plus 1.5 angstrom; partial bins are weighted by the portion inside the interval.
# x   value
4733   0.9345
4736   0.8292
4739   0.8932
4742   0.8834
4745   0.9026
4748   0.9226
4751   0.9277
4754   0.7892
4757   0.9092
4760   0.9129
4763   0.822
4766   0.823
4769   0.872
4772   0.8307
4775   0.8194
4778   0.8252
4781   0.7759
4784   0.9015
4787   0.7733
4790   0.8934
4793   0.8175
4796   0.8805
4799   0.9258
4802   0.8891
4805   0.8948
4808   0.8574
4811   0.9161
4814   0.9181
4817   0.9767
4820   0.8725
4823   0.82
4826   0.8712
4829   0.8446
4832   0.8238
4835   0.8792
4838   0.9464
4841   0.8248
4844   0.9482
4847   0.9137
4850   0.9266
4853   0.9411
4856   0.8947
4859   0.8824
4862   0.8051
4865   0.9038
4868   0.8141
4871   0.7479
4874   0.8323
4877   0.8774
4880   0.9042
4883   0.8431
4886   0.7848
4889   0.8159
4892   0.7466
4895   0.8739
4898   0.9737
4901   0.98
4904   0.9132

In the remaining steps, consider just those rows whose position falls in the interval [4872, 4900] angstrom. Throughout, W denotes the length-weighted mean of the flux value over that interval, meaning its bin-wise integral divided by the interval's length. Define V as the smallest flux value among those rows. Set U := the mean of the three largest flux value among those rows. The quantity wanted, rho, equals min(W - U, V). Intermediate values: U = 0.918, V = 0.7466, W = 0.851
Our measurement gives -0.068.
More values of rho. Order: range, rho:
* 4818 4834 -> -0.011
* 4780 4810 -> -0.044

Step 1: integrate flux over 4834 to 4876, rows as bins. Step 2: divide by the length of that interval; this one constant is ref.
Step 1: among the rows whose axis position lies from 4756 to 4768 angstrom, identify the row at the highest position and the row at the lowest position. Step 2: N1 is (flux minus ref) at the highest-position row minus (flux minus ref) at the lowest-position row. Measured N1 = -0.09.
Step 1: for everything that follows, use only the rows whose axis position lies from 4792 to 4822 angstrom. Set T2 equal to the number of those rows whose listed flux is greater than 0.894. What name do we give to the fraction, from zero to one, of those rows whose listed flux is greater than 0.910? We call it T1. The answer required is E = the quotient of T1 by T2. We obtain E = 0.08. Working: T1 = 0.40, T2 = 5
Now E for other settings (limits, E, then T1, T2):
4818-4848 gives 0.10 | 0.30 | 3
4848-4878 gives 0.05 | 0.20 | 4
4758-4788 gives 0.05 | 0.10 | 2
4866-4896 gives 0.00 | 0.00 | 1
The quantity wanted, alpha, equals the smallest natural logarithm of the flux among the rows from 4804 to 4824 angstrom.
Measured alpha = -0.20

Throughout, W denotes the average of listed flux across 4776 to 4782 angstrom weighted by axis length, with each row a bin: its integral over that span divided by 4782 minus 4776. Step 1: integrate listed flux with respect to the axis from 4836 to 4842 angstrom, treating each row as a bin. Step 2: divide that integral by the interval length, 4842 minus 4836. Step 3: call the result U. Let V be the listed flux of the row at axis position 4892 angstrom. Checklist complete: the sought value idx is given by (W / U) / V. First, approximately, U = 0.890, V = 0.7466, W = 0.80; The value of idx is 1.21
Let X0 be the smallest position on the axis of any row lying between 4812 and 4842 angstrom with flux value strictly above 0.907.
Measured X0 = 4814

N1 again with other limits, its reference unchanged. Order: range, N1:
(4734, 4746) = 0.07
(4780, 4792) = 0.12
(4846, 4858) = -0.02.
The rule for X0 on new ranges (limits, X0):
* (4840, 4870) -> 4844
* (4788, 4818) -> 4799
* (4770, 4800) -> 4799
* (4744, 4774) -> 4748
